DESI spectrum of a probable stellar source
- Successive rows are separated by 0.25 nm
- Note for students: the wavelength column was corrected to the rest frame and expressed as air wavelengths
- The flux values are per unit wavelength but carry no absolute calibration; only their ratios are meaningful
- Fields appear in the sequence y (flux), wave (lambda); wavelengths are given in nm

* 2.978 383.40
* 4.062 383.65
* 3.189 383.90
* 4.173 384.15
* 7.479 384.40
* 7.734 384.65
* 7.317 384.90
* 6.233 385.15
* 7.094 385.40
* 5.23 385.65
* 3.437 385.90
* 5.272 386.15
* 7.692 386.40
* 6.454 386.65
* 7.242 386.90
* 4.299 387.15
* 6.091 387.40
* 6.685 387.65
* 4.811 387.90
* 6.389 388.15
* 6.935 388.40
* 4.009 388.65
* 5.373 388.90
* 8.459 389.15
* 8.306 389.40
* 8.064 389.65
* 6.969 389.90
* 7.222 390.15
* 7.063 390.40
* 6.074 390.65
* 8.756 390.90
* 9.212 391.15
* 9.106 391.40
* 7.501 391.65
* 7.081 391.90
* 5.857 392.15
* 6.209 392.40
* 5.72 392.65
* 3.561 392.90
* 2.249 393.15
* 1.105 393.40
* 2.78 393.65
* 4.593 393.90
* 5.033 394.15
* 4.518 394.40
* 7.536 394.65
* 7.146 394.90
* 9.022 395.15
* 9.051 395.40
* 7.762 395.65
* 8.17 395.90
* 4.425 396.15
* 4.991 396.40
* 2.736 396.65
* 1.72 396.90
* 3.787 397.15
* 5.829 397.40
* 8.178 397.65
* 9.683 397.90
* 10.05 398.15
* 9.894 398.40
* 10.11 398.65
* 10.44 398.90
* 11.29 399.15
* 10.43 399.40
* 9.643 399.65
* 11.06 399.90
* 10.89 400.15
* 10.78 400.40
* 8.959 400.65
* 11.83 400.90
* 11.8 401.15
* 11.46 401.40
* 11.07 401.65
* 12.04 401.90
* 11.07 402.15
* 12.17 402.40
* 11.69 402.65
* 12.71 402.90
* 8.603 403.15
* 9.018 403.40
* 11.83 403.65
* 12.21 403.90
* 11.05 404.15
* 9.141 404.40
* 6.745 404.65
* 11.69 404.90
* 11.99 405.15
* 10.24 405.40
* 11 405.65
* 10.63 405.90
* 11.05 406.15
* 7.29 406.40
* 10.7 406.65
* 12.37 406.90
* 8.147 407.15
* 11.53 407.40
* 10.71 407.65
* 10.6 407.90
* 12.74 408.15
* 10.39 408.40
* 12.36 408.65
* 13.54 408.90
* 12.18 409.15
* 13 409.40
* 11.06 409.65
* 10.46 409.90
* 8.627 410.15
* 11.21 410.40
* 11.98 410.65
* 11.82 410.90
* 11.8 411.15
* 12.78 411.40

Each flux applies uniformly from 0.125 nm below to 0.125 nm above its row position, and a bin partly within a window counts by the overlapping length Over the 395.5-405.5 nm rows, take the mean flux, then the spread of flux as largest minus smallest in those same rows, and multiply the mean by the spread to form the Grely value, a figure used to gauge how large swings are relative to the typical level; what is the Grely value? 104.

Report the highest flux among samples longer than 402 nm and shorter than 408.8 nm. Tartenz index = 12.74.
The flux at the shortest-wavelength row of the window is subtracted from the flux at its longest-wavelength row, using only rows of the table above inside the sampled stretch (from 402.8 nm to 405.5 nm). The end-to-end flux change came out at -2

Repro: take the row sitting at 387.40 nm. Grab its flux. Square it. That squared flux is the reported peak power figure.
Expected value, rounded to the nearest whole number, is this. 37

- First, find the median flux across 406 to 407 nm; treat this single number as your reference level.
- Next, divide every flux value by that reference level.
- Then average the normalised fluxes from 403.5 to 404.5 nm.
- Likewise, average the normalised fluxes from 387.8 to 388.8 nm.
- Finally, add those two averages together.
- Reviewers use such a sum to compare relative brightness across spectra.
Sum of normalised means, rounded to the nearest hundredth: 1.53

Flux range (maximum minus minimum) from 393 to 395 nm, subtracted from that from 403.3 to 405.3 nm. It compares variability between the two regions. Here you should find -1.0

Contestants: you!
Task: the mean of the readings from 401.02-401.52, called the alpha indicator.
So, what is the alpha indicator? 11.6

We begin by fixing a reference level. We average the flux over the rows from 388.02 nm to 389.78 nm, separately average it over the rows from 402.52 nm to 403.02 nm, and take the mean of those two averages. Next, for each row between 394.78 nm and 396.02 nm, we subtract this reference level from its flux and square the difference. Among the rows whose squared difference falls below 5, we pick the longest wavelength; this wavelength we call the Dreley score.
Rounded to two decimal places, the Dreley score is 395.90 nm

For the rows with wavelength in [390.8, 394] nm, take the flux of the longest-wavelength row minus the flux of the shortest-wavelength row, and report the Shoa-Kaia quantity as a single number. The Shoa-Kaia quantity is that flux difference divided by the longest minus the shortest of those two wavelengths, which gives -1.4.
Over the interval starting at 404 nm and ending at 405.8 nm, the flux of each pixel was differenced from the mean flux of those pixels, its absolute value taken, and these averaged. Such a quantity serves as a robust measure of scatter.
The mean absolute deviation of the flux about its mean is 1.3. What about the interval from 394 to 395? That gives 1.3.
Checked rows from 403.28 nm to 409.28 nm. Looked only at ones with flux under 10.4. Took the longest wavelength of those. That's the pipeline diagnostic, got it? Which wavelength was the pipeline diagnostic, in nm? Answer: 408.40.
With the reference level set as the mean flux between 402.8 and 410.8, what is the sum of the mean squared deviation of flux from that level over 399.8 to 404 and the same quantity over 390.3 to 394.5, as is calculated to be 33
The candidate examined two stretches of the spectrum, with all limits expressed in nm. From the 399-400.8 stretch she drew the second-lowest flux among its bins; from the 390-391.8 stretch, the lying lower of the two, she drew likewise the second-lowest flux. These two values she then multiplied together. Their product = 68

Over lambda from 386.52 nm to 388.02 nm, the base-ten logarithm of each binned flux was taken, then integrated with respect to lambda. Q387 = 1.1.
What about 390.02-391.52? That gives 1.3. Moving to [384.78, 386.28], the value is 1.1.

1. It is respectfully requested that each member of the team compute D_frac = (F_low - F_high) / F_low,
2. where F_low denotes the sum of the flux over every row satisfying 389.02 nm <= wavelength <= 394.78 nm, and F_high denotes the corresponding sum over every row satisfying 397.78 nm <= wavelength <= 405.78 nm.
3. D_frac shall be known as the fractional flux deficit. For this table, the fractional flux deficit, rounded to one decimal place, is -1.4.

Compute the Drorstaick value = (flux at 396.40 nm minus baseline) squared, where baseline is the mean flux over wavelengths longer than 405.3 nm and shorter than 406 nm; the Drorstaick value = 32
